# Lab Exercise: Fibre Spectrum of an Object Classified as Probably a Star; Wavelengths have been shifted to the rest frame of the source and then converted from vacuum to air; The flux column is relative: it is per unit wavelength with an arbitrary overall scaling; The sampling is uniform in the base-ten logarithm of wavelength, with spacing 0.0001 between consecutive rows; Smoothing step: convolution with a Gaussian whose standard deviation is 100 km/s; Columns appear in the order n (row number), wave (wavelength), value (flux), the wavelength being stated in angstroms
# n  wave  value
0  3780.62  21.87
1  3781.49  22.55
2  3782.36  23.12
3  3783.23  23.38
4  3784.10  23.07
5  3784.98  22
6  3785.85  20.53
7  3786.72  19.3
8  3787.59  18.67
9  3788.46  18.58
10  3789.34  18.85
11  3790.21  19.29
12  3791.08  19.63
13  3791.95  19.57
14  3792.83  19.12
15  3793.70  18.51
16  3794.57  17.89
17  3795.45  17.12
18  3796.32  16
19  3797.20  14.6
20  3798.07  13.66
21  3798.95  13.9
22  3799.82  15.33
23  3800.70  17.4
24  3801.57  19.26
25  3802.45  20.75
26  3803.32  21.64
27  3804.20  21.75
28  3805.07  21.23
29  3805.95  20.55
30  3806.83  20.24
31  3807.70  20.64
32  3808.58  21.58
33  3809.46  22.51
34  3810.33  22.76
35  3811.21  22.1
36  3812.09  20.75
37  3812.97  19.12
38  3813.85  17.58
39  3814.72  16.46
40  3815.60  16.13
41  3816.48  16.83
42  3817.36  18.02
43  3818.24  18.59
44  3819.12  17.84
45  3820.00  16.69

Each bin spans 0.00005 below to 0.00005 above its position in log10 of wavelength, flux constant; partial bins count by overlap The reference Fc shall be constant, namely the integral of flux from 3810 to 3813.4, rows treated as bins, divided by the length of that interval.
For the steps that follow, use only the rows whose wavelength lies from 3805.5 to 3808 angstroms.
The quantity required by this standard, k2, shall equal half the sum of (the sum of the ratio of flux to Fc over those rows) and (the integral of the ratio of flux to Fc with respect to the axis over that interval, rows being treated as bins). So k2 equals 2.67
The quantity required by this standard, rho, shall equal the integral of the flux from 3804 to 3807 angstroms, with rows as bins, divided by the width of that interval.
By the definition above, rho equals 20.9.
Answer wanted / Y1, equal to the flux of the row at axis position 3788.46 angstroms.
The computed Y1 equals 18.58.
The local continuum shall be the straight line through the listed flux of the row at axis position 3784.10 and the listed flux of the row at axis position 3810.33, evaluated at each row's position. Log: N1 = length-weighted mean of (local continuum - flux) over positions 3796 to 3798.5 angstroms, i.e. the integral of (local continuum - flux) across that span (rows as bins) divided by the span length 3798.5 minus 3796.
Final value 8.2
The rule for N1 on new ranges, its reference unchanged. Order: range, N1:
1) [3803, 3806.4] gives 1.5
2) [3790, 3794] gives 3.7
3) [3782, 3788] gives 1.6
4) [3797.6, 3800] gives 8.7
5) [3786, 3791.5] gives 3.9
